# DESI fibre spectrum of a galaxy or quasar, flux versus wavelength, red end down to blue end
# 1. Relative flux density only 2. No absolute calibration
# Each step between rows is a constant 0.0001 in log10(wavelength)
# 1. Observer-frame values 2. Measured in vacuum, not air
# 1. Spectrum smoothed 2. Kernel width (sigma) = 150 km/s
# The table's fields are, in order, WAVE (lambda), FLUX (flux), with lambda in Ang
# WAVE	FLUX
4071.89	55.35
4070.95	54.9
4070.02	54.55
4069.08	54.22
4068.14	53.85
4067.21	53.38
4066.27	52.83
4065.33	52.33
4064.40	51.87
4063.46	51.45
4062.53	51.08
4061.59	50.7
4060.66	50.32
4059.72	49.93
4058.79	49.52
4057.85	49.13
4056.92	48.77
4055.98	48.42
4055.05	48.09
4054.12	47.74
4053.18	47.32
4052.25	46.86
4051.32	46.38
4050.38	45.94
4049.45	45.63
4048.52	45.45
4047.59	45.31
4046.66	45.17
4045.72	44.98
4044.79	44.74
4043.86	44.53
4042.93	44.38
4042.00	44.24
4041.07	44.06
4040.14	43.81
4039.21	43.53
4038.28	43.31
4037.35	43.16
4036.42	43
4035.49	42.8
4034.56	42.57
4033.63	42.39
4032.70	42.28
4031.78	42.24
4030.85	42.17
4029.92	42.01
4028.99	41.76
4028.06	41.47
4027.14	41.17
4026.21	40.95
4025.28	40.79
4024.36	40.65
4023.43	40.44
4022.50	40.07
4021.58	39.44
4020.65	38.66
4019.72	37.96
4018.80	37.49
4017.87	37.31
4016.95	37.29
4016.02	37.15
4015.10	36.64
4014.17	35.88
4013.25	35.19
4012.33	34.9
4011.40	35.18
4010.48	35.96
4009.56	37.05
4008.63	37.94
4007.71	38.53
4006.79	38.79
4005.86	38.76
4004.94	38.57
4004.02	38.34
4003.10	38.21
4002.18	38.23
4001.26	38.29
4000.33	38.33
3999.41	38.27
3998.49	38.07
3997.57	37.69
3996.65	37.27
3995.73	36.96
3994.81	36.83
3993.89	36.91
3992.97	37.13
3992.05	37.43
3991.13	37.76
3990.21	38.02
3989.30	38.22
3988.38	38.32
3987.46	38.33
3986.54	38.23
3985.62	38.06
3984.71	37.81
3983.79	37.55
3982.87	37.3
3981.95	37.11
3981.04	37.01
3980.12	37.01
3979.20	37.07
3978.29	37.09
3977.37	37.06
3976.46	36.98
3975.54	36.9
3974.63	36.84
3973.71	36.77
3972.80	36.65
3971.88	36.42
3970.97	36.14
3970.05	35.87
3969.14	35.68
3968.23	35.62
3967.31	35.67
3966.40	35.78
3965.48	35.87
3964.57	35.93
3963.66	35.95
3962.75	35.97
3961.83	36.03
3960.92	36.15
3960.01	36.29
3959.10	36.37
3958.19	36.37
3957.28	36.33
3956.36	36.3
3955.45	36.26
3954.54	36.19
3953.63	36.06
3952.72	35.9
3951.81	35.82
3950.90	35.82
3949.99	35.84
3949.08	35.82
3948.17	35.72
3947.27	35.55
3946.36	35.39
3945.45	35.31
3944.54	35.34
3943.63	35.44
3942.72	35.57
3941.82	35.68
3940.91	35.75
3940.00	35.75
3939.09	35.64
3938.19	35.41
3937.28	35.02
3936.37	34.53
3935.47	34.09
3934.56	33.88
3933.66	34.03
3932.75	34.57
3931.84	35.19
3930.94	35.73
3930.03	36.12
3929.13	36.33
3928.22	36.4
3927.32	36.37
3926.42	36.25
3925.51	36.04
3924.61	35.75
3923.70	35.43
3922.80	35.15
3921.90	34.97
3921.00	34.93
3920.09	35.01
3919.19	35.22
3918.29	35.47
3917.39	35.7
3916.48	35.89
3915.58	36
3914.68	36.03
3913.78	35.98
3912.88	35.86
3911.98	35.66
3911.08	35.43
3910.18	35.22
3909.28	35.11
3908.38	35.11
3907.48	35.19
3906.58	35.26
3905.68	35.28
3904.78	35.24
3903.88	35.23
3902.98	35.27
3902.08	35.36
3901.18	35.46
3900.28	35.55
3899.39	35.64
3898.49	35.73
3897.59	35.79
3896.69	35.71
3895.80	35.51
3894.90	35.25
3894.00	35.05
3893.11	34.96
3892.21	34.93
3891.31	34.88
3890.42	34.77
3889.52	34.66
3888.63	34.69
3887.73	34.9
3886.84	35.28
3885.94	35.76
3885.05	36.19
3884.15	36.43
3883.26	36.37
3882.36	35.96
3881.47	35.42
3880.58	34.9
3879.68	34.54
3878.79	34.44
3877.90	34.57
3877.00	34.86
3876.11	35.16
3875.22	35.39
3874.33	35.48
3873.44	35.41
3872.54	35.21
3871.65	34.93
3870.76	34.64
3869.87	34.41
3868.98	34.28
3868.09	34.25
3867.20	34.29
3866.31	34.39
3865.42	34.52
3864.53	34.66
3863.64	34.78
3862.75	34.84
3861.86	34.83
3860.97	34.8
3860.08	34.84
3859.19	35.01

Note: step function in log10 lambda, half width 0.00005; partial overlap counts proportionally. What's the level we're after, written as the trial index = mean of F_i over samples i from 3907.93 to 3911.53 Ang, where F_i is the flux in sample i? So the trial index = 35.2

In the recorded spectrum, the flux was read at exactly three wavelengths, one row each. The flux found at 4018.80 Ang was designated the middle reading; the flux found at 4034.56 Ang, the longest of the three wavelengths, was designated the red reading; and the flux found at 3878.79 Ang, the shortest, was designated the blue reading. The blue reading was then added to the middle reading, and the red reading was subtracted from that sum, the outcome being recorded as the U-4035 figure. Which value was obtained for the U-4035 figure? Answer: 29.4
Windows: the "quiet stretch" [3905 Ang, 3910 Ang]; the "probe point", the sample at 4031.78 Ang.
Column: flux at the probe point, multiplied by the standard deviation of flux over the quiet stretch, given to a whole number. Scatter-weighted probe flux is 3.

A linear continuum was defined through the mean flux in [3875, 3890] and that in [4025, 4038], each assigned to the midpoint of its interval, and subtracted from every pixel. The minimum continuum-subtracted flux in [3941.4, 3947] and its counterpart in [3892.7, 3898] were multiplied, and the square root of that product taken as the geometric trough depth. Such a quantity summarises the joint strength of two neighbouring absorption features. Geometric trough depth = 1.5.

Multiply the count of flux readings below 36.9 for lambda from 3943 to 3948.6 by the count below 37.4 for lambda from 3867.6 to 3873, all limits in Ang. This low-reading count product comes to 36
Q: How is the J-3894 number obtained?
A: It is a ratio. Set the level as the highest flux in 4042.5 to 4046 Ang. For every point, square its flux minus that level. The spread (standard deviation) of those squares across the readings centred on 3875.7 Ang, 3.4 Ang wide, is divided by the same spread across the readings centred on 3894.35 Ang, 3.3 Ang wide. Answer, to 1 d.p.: 1.1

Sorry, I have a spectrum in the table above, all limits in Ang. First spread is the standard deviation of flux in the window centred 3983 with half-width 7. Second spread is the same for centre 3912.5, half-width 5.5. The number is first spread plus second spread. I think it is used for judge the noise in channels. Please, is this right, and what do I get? 0.9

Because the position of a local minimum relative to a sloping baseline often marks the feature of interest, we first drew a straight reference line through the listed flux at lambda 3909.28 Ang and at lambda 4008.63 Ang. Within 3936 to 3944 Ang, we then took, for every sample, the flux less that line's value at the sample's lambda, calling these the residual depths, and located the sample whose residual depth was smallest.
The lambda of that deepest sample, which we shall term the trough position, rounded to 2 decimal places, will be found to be 3936.37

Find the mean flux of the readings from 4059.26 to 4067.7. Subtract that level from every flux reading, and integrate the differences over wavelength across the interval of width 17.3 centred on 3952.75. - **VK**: -270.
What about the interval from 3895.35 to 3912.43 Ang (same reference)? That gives -276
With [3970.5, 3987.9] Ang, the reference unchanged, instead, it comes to -250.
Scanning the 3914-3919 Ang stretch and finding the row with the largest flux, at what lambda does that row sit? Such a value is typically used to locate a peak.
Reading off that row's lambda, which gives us 3914.68 Ang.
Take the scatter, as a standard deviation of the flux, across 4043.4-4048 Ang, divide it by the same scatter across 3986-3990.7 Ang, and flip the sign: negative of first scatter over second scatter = -2.5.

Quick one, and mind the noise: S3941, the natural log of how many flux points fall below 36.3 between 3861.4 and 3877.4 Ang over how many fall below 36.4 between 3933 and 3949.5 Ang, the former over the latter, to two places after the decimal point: 0.00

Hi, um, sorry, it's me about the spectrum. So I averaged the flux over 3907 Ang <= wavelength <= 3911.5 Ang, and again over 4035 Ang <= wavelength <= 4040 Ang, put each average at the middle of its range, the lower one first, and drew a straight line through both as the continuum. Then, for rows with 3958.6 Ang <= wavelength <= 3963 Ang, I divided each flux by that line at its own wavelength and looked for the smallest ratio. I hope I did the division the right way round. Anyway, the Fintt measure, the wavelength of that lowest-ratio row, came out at 3962.75 Ang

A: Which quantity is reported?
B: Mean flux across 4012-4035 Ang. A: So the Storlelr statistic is 39.6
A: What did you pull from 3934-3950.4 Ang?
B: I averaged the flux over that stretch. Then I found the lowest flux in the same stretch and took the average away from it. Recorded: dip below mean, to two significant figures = -1.4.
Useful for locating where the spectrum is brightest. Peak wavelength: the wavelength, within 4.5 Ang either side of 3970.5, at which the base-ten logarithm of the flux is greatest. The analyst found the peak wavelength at 3974.63 Ang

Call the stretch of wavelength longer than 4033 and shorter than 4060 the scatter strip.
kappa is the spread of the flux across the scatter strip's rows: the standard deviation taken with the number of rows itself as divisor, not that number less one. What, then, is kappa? 2.2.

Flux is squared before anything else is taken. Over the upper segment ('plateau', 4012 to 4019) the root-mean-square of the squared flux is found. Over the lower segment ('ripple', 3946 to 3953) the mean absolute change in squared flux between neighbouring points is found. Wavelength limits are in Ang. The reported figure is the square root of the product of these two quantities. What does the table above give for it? 86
